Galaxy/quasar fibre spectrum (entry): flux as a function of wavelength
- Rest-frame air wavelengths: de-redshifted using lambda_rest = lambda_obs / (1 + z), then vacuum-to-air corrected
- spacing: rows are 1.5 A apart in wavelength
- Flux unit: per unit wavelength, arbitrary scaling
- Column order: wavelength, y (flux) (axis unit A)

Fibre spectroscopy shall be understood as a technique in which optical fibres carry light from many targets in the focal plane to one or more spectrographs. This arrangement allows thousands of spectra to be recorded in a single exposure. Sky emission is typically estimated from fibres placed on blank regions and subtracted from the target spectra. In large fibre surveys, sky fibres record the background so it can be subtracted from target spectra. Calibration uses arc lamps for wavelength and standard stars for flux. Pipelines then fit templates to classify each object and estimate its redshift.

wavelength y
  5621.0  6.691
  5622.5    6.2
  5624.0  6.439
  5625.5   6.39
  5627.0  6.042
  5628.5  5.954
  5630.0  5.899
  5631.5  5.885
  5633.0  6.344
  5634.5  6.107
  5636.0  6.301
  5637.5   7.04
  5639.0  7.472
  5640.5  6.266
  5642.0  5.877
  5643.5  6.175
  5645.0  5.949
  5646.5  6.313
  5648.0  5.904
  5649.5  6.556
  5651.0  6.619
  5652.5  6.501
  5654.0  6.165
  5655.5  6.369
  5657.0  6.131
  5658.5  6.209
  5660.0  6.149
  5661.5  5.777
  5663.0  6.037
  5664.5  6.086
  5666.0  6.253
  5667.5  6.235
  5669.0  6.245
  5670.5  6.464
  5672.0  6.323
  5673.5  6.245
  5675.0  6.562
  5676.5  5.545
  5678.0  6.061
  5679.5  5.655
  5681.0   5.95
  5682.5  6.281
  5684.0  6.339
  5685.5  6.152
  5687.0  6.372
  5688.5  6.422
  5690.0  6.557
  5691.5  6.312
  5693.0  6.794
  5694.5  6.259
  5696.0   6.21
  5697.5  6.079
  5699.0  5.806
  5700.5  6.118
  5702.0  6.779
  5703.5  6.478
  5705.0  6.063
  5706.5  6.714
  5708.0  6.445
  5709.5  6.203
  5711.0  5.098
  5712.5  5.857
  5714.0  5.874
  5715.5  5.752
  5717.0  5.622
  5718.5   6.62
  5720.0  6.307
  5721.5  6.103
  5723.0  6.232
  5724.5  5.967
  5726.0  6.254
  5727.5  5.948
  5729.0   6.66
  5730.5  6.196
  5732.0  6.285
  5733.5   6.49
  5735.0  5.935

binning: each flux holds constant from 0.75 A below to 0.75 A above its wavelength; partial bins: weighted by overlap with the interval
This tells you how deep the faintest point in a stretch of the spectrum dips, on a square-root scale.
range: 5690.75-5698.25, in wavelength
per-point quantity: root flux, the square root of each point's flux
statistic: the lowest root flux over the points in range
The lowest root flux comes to 2.47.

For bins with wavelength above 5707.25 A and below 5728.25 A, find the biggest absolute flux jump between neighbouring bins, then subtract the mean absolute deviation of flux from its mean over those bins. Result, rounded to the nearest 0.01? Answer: 0.82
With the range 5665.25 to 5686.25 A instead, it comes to 0.81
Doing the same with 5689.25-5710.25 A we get 0.42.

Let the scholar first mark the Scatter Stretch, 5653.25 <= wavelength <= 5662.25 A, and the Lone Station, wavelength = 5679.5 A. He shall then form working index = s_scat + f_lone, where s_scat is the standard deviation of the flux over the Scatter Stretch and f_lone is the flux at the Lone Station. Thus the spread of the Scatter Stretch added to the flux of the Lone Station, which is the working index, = 5.8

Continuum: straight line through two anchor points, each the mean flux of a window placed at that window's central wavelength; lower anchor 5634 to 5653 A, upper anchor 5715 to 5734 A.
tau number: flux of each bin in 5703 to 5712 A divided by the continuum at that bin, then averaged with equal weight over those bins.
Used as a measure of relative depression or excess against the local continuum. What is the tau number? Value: 0.99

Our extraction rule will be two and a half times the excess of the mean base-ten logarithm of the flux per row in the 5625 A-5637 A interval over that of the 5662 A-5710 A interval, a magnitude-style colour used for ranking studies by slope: -0.02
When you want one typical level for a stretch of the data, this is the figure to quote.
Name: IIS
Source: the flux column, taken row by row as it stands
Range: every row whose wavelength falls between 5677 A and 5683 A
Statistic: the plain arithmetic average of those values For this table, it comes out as 6.0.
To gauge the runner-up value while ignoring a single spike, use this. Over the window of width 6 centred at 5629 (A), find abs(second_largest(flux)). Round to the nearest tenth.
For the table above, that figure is 6.0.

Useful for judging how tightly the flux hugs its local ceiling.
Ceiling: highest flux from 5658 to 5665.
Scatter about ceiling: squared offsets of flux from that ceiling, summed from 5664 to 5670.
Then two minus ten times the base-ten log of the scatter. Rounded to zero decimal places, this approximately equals 19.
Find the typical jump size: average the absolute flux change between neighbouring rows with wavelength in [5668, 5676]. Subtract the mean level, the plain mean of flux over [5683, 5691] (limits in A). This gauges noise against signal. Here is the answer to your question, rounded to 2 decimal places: -6.18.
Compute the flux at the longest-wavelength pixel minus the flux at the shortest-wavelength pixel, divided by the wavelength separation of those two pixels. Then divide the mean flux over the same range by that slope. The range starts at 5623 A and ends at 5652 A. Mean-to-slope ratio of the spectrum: 944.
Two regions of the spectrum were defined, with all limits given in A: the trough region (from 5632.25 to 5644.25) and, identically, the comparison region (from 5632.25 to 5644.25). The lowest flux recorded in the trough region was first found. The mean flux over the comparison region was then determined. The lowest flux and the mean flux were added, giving 12.3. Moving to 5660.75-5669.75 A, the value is 11.9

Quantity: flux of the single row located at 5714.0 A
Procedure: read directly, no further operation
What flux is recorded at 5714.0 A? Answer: 5.874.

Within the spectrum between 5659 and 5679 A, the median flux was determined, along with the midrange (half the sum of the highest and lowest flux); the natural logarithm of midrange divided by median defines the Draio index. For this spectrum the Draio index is -0.030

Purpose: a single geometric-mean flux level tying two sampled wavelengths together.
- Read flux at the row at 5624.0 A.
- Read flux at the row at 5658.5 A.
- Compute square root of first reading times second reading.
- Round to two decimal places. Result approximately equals 6.32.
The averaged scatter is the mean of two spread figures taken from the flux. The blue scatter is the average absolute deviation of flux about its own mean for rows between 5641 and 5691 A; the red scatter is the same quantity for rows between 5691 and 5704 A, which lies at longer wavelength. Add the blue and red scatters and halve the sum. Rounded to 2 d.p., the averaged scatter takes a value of 0.22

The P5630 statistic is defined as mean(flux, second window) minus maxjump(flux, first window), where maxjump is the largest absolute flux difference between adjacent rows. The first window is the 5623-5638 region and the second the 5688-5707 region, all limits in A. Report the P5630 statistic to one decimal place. 5.6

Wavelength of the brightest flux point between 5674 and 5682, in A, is 5675.0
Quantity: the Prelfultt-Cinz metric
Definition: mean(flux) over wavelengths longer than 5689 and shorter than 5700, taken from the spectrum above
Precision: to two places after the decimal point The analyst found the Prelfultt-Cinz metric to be 6.29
